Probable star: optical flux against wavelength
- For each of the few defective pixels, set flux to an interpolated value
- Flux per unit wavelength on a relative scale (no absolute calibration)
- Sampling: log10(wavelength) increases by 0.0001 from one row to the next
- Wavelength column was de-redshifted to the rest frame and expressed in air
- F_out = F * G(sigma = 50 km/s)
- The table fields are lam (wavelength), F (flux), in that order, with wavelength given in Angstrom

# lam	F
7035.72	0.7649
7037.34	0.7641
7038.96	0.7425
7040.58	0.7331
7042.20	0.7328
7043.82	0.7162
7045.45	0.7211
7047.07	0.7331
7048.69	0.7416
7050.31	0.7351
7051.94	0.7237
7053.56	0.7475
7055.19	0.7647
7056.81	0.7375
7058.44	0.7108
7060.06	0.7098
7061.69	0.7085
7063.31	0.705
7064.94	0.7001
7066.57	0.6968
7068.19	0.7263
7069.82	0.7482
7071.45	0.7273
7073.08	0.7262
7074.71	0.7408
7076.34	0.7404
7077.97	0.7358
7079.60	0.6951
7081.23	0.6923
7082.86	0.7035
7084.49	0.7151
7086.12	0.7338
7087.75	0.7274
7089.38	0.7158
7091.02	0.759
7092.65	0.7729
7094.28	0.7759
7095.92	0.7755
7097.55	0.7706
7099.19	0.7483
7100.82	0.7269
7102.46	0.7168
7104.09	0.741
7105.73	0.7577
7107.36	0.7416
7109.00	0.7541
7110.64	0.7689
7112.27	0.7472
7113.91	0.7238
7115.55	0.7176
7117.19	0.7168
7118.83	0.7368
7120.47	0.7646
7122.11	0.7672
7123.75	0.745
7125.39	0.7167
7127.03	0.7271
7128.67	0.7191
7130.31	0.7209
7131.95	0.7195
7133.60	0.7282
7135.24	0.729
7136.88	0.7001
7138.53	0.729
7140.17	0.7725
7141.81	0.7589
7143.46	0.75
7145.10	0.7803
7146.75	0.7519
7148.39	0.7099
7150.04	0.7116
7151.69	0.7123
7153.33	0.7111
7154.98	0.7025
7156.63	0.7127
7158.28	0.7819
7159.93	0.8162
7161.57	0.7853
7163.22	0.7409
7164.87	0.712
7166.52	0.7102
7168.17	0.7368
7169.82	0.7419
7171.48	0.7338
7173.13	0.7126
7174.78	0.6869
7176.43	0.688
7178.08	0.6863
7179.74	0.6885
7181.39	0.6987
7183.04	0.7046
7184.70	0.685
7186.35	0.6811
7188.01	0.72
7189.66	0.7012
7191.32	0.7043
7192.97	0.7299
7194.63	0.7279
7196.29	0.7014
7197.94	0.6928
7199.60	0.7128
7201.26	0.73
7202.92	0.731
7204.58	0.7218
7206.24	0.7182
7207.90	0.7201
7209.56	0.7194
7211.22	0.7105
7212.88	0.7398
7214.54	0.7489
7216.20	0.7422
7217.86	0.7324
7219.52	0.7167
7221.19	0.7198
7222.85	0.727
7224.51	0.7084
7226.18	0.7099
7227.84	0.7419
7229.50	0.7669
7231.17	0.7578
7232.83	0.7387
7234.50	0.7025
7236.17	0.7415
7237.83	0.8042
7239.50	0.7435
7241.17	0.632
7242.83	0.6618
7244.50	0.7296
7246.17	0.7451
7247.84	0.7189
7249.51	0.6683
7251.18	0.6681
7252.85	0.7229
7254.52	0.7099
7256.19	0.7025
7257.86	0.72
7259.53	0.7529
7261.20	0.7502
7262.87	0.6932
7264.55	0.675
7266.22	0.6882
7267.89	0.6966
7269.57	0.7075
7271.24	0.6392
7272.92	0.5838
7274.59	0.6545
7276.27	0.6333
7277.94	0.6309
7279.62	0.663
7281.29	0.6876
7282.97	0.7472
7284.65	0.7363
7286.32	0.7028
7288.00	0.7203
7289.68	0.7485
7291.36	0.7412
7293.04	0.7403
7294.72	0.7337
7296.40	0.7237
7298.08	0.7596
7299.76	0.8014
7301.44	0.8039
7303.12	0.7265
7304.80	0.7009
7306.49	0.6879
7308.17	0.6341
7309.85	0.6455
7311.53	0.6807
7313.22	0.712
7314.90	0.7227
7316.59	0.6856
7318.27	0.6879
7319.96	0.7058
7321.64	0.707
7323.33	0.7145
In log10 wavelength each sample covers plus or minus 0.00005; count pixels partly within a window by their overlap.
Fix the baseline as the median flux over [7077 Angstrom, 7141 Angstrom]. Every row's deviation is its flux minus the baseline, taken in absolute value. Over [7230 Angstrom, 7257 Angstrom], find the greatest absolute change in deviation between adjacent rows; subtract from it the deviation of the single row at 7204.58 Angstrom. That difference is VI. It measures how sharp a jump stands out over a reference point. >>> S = 0.08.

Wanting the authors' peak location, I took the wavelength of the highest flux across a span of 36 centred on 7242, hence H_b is 7237.83 Angstrom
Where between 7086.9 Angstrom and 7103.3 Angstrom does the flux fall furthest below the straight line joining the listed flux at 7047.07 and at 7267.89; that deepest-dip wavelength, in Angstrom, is 7089.38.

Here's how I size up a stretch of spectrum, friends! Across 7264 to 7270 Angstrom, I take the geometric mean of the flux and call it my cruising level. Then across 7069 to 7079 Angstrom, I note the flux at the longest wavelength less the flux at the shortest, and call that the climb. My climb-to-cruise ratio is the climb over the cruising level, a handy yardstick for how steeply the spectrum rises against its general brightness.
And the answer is -0.02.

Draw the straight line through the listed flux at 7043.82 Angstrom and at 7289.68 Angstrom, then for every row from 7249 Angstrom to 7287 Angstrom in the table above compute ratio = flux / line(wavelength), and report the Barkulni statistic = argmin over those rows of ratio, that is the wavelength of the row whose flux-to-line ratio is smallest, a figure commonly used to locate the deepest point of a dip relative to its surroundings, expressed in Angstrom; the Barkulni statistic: 7272.92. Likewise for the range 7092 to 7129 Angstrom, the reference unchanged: 7125.39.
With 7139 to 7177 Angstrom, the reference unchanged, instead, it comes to 7174.78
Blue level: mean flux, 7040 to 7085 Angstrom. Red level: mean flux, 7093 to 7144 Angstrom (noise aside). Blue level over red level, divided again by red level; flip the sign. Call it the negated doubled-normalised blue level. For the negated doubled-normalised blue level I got -1.32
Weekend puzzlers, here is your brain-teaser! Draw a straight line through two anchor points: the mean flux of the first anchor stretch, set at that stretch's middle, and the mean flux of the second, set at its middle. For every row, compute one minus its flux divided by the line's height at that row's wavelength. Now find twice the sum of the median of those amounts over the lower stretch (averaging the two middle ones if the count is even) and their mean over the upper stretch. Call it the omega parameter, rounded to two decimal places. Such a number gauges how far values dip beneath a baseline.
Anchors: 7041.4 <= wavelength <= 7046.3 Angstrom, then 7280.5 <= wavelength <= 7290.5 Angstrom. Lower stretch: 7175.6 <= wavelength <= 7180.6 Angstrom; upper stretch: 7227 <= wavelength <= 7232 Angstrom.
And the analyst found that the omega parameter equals 0.01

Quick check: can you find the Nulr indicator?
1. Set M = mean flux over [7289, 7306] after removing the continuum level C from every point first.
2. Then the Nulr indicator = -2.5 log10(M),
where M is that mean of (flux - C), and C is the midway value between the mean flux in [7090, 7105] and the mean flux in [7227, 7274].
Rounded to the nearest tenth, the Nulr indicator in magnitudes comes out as 4.5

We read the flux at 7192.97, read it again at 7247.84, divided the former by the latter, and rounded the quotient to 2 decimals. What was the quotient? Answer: 1.02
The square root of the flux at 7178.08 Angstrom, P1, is 0.83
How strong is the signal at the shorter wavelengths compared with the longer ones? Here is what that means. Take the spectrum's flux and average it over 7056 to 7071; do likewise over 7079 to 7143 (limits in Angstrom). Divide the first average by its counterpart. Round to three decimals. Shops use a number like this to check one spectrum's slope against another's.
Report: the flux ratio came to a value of 0.972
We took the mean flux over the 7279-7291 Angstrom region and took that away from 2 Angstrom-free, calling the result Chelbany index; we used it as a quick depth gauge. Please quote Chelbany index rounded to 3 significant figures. 1.28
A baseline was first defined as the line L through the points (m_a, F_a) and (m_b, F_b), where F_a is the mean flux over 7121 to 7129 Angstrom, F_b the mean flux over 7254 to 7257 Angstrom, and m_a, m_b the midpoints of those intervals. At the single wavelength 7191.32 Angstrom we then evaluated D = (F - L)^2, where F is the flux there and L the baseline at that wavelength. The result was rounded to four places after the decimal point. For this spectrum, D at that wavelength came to 0.0003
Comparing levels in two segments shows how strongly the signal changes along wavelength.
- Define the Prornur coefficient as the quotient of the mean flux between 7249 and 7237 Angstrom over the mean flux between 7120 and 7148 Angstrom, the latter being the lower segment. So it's 0.97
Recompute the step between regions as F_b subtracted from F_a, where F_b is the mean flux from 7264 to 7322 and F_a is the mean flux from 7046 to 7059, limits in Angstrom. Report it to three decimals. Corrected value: 0.036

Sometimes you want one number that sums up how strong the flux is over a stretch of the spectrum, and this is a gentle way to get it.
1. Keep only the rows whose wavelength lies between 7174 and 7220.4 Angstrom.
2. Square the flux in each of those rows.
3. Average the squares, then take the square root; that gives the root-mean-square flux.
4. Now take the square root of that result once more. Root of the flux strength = 0.844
